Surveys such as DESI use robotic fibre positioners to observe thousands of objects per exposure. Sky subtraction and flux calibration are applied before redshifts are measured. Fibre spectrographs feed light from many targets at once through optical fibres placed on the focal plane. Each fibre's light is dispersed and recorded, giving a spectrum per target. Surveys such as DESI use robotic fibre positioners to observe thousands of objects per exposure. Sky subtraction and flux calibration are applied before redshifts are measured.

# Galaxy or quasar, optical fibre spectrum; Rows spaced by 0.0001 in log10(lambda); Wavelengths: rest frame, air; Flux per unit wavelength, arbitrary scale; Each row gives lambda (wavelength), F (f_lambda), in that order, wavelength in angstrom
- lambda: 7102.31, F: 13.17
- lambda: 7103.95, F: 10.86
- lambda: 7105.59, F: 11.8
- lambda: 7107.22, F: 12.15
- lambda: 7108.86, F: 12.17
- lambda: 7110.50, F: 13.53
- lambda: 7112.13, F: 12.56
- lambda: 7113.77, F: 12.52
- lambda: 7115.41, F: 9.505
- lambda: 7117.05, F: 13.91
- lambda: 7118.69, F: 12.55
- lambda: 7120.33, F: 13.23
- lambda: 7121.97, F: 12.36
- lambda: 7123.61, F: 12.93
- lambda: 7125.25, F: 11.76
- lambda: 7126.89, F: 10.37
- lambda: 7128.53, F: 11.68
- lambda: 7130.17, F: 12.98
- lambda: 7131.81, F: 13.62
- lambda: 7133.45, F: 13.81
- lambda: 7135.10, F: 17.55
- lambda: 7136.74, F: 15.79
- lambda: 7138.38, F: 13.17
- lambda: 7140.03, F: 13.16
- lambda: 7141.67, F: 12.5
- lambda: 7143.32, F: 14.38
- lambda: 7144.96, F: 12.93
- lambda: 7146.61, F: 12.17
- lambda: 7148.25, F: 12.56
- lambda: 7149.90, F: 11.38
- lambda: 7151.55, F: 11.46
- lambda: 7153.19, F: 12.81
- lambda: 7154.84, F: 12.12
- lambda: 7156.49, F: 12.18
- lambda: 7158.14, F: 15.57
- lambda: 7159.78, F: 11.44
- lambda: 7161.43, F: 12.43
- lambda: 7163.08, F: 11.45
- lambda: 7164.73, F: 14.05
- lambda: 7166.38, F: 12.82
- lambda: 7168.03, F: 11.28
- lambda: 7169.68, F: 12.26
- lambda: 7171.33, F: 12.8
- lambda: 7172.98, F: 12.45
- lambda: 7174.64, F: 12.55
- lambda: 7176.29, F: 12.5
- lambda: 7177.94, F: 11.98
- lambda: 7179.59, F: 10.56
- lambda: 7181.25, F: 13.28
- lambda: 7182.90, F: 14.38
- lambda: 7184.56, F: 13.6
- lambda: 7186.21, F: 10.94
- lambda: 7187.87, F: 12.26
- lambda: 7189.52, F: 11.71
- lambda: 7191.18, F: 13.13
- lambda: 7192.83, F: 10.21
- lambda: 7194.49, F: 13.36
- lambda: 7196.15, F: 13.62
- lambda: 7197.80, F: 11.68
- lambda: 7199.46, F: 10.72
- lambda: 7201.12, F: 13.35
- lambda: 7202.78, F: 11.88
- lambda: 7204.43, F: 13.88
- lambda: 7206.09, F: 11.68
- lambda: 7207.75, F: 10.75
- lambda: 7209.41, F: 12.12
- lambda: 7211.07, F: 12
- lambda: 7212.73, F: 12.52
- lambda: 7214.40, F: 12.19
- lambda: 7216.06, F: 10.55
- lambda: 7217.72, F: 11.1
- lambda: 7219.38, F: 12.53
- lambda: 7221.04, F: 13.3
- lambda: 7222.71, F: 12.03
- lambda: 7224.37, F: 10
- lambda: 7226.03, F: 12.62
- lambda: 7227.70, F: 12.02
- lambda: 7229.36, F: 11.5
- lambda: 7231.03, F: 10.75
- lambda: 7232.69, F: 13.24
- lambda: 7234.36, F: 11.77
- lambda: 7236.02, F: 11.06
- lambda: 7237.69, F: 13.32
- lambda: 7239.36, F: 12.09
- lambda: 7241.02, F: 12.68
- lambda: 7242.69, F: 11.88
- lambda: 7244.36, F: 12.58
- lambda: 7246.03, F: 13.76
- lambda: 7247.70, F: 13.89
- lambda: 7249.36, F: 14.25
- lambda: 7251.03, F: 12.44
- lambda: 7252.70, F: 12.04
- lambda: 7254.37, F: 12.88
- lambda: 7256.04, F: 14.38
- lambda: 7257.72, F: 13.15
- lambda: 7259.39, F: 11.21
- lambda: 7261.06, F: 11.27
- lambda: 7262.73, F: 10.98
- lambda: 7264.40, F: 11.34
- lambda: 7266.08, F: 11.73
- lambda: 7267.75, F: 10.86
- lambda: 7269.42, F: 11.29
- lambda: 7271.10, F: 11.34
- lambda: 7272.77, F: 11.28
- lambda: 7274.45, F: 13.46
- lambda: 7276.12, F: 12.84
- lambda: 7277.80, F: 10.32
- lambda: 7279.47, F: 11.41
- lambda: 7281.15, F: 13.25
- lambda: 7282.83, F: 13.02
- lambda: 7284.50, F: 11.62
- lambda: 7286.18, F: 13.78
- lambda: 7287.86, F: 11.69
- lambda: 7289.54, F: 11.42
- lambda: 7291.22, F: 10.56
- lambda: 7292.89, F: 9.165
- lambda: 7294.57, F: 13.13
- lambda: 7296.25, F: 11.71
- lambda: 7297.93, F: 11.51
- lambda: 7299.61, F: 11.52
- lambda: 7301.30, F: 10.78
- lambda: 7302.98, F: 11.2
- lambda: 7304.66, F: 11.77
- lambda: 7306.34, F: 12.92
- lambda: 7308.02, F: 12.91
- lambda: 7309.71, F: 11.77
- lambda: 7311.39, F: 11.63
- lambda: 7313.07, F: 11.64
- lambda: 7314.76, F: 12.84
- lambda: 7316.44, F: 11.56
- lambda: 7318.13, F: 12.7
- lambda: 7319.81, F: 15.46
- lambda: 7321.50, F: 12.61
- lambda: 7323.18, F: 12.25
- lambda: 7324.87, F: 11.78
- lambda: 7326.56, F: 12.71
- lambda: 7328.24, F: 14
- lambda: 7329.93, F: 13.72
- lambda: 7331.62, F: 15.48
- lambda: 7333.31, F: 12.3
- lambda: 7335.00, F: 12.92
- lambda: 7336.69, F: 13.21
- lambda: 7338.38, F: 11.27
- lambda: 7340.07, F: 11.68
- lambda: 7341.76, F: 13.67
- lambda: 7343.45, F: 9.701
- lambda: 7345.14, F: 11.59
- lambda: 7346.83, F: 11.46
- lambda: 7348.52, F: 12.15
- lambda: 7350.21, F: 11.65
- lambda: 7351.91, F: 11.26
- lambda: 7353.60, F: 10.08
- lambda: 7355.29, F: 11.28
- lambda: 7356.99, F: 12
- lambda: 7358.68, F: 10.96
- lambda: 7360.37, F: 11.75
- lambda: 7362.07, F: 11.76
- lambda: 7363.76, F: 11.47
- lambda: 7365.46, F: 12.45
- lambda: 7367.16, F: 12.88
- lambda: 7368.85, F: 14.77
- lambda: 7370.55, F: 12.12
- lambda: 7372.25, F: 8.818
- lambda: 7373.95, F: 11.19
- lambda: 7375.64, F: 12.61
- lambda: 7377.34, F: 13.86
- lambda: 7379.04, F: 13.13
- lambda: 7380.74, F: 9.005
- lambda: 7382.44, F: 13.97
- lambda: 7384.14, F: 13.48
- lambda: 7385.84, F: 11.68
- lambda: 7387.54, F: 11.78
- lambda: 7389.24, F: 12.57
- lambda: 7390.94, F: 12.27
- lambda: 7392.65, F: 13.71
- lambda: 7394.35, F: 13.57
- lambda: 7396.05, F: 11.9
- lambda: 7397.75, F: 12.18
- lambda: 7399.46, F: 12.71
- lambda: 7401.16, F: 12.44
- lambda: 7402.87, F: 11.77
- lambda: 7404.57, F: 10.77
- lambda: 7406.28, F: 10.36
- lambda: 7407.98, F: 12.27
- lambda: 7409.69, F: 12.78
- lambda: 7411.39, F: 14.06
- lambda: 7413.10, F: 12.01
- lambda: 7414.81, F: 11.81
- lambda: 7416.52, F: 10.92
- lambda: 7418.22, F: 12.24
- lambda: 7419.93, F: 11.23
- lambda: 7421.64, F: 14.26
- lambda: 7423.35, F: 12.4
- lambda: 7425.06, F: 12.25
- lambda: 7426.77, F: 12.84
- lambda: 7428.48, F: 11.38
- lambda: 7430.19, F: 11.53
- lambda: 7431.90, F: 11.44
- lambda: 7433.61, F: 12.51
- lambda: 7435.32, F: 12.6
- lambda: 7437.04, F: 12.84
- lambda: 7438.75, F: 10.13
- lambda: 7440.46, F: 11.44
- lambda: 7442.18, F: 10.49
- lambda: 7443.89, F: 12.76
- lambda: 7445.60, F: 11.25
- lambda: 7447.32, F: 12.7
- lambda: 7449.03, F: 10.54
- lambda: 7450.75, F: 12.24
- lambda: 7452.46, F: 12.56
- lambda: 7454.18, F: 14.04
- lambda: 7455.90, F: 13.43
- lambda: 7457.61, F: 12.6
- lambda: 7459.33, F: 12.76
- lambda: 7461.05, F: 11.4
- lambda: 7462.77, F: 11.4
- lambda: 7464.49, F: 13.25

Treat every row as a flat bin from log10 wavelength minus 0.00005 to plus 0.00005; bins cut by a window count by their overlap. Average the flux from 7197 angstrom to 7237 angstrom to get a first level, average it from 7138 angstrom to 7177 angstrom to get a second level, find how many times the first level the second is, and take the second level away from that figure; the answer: -11.5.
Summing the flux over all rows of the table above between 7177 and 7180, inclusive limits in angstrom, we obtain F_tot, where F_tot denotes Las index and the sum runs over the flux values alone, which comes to 23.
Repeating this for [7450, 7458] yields 65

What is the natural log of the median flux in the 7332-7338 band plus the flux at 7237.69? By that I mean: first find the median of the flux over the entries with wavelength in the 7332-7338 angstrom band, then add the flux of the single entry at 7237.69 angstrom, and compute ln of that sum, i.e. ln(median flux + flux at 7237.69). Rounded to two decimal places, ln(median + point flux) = 3.27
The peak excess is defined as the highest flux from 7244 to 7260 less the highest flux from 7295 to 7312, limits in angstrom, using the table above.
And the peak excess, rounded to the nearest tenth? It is 1.5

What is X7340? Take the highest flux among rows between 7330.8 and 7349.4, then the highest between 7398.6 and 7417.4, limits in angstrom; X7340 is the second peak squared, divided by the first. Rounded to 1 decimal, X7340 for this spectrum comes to 12.8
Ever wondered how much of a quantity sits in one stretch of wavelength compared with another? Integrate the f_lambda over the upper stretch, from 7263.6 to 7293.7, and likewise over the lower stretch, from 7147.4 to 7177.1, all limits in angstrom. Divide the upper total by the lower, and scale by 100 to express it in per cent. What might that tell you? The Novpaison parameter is 95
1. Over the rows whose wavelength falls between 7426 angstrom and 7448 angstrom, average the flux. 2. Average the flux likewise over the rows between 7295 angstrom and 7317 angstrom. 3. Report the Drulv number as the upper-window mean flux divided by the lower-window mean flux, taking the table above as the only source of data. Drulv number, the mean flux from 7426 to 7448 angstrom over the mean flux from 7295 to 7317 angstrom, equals 1.00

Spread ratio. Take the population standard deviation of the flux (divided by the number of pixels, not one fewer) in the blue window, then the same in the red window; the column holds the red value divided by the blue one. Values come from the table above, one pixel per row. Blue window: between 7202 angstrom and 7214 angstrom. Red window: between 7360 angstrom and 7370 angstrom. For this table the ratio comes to 1.3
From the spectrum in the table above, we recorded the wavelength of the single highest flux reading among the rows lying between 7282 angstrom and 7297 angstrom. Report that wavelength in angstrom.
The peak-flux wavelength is 7286.18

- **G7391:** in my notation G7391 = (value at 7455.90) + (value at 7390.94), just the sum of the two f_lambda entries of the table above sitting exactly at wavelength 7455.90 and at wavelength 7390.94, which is 25.70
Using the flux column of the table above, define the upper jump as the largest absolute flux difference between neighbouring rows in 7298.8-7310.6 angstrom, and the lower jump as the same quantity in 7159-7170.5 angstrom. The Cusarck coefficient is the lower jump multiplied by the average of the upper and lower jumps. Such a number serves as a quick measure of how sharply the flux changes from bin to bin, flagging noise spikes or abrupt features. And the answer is 4.9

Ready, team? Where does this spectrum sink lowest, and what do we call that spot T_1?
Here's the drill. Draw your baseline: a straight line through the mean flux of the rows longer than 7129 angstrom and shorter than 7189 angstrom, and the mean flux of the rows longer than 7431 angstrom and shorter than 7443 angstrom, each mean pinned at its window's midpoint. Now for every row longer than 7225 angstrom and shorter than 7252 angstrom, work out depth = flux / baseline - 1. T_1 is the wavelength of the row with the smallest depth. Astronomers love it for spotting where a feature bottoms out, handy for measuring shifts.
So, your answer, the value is 7231.03 angstrom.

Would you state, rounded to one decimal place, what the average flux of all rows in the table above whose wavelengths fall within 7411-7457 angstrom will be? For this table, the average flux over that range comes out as 12.1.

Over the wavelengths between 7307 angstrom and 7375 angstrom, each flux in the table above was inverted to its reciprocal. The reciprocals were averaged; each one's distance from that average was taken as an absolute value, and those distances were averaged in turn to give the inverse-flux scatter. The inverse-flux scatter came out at 0.0066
